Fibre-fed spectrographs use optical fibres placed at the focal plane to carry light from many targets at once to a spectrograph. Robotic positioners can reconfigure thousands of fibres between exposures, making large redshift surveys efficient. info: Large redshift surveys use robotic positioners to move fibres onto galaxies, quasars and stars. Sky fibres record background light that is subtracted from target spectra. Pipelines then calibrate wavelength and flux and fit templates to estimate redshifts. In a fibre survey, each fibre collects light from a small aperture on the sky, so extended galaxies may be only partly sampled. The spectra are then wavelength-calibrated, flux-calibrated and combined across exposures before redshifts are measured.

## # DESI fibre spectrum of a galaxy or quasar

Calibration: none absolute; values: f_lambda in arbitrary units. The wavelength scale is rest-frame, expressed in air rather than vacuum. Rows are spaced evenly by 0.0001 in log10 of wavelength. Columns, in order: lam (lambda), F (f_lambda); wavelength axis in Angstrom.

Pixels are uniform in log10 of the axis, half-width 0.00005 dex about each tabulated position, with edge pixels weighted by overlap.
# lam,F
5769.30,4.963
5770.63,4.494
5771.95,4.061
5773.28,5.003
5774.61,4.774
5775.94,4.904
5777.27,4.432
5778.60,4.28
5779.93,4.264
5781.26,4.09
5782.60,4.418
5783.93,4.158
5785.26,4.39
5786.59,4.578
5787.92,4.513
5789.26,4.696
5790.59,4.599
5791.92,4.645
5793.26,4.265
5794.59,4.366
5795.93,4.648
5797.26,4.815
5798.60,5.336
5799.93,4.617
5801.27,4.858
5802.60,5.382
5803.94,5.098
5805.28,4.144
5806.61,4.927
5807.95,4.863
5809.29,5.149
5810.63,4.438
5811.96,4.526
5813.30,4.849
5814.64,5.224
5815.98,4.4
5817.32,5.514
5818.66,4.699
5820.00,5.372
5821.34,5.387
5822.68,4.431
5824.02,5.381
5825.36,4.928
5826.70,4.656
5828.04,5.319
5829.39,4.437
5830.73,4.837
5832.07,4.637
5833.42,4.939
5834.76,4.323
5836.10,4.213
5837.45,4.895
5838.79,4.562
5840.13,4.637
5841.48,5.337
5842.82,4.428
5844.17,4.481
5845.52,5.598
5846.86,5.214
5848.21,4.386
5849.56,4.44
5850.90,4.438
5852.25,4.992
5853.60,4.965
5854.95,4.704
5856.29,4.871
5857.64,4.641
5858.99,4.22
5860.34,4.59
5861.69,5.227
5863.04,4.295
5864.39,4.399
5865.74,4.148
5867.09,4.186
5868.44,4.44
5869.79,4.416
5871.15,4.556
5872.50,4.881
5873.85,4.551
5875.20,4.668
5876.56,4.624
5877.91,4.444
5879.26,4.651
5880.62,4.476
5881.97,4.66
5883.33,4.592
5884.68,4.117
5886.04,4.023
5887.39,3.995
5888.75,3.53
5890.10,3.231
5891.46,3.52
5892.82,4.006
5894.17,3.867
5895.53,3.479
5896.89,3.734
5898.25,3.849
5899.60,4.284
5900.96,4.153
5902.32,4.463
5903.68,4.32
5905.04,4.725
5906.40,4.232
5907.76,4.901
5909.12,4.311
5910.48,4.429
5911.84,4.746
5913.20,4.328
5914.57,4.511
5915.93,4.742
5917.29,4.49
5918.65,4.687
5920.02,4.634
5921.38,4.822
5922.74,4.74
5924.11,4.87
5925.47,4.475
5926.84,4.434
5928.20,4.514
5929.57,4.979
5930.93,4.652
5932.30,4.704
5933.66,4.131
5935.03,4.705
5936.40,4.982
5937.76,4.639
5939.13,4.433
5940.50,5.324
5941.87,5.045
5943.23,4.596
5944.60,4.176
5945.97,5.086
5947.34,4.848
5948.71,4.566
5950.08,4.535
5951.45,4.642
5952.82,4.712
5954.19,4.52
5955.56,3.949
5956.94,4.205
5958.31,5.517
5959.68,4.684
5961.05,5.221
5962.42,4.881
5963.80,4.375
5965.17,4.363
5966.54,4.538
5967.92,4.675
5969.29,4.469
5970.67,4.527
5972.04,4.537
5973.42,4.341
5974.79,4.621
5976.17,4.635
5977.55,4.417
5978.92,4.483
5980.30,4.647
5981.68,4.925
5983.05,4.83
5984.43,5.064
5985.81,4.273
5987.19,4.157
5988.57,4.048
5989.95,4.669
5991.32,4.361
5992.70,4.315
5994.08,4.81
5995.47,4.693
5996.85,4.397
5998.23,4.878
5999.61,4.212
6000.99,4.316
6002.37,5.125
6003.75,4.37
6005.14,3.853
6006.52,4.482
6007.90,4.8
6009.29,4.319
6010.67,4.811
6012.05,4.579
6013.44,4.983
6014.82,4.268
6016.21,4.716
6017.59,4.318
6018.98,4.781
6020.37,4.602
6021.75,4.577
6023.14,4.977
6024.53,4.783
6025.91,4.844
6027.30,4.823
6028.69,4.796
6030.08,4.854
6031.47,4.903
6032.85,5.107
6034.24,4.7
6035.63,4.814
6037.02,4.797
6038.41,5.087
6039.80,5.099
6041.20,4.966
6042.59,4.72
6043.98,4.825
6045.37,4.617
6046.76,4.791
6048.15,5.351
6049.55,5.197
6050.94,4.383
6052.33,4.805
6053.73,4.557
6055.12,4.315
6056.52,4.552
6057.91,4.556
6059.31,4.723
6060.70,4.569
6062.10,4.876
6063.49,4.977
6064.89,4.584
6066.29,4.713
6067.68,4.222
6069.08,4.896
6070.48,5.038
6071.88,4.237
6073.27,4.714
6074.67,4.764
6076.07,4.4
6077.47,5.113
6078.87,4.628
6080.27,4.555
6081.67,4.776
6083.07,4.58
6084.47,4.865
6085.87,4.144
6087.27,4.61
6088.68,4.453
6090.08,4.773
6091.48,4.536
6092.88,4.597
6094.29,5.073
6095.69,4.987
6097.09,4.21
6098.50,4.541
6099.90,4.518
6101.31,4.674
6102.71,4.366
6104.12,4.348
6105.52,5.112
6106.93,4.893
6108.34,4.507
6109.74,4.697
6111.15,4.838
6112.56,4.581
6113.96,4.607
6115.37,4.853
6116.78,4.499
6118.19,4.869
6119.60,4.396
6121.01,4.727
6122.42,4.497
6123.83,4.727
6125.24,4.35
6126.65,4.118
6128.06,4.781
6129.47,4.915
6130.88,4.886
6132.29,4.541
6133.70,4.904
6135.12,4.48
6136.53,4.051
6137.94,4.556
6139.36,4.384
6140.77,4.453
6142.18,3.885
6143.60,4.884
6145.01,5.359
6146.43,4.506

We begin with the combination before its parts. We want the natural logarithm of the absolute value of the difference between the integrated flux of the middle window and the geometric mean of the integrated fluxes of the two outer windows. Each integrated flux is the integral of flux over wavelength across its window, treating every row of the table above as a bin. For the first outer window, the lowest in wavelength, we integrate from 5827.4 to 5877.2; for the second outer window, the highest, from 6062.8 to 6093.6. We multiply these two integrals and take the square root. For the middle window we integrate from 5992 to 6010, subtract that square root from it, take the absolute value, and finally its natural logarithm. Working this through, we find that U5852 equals 4.62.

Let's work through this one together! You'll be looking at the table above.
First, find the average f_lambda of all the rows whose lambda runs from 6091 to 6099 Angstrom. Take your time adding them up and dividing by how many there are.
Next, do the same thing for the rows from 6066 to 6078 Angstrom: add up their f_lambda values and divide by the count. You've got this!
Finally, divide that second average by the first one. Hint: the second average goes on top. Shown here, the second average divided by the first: 1.00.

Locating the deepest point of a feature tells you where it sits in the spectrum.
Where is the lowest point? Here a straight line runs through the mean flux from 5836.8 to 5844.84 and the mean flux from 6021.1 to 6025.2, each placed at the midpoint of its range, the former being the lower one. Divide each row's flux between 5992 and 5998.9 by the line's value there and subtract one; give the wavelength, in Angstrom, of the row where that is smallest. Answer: 5992.70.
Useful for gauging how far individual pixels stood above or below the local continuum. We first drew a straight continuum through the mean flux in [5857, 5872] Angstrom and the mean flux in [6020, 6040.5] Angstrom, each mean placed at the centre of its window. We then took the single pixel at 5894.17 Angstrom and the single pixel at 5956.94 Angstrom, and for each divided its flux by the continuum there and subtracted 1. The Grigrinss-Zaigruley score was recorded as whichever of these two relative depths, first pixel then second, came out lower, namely -0.15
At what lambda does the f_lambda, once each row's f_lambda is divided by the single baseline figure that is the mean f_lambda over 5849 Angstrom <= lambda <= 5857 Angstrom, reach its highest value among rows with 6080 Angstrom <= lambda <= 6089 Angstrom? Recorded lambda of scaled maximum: 6084.47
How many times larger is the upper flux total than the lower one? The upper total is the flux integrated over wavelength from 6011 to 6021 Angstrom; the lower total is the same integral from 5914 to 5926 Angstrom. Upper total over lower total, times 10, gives 8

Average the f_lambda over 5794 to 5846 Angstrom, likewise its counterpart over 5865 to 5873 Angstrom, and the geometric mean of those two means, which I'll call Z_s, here 4.63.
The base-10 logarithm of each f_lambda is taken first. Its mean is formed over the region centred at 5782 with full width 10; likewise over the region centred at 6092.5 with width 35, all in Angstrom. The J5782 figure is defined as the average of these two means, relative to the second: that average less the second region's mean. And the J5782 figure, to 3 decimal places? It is -0.015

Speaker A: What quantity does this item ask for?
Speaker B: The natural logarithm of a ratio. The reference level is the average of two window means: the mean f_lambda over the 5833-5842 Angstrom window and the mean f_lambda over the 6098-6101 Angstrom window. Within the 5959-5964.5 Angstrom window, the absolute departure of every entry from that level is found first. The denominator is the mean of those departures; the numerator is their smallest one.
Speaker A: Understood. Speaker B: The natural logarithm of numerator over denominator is -1.5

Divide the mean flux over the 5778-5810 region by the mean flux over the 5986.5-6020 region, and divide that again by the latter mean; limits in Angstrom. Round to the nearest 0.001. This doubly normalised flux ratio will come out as 0.227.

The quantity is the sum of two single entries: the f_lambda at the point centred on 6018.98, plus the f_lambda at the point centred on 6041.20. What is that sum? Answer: 9.75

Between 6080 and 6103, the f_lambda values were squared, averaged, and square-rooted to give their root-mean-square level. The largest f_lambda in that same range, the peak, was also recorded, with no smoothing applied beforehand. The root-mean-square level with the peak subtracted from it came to -0.46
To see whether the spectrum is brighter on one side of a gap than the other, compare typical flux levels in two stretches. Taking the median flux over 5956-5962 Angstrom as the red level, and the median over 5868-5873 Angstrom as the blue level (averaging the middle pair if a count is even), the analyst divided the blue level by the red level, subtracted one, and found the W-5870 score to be -0.09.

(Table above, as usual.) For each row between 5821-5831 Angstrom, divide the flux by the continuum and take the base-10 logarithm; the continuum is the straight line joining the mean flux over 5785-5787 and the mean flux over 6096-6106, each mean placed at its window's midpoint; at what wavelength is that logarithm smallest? 5822.68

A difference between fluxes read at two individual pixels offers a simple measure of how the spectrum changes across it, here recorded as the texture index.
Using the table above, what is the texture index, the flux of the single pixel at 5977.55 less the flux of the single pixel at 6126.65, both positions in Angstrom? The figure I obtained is 0.3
